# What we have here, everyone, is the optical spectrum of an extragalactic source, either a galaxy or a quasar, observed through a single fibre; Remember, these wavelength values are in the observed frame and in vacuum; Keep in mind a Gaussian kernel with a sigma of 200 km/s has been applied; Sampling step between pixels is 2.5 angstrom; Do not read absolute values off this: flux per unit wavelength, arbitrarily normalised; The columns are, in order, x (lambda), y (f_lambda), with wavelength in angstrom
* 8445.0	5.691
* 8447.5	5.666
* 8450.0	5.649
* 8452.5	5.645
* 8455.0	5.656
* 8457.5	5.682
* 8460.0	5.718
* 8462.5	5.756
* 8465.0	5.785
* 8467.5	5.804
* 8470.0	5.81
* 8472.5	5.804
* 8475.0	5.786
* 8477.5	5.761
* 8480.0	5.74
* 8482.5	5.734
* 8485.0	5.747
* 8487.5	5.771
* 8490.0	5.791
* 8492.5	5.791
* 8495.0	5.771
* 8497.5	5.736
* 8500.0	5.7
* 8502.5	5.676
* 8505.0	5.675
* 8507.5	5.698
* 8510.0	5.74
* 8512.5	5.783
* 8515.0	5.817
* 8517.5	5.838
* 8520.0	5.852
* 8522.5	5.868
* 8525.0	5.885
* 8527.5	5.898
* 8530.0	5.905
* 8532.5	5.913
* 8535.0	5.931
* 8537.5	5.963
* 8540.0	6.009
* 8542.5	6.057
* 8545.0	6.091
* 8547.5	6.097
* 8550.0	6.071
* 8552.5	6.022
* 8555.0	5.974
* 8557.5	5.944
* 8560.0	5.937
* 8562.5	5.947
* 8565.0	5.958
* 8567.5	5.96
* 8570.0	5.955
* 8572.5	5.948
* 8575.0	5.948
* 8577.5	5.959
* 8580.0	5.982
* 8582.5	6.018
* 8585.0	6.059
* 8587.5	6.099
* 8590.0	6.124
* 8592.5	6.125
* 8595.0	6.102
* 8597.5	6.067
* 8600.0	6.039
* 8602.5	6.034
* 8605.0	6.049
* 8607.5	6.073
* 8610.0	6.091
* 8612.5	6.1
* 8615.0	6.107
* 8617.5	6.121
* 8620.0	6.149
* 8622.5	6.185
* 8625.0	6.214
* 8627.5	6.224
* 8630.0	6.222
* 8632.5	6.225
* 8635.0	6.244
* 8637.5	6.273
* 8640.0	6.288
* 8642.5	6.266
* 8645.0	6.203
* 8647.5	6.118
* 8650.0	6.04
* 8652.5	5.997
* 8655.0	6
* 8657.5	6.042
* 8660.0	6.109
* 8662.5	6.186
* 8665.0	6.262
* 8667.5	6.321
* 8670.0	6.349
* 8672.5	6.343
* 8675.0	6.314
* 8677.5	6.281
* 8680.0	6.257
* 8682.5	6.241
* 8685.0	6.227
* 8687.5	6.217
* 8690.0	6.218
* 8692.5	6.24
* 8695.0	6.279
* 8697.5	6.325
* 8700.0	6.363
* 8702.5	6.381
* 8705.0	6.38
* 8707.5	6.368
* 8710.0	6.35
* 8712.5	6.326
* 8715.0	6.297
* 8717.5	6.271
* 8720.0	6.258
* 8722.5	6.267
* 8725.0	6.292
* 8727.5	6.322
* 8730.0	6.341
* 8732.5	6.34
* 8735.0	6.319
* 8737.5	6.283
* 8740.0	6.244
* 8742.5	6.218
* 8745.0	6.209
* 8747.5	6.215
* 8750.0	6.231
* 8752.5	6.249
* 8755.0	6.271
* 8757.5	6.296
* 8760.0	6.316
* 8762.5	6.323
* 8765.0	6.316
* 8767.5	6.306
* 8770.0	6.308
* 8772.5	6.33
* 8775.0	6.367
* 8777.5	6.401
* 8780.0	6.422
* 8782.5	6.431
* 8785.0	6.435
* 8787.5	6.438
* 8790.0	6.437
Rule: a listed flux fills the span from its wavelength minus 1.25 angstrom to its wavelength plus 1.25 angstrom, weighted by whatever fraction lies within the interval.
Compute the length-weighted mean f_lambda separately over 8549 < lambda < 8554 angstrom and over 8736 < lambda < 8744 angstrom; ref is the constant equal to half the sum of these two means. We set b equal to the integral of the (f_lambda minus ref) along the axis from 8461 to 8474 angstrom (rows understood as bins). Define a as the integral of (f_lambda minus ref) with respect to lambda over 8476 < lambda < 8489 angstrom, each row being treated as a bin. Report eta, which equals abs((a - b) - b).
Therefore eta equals 4.1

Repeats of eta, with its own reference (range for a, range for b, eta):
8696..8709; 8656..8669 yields 1.8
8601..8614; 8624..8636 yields 2.9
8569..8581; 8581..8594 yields 0.6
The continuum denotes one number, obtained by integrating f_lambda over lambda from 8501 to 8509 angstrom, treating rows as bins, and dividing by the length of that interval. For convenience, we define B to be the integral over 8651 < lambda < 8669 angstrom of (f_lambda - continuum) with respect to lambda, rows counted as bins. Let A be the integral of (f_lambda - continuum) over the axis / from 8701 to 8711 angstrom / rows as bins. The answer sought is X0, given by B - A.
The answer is 1.2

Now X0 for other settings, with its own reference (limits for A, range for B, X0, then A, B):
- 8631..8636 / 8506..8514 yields -2.3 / 2.7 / 0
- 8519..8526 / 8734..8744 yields 4.5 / 1.3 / 6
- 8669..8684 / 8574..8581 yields -7.2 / 9.2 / 2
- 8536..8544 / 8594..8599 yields -0.6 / 2.6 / 2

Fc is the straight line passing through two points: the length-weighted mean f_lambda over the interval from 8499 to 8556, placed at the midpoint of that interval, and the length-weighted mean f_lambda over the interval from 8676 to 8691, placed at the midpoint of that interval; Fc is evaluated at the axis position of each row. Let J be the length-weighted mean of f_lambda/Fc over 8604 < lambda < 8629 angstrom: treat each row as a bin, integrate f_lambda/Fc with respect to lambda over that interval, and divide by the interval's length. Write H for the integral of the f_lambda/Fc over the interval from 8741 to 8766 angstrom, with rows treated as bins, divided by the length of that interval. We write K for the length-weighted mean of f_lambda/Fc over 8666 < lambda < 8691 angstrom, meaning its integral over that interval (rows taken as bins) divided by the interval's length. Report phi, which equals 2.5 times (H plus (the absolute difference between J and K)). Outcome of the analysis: 2.45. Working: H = 0.98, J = 1.01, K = 1.01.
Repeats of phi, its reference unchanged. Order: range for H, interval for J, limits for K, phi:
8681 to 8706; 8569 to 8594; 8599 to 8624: 2.51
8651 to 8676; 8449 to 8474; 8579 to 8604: 2.51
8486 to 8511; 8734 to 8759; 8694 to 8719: 2.53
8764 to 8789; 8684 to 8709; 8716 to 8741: 2.50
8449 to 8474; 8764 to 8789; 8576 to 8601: 2.54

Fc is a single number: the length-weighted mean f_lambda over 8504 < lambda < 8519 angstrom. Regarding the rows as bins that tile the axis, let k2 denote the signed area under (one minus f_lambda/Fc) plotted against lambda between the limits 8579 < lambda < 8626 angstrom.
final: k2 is -2.7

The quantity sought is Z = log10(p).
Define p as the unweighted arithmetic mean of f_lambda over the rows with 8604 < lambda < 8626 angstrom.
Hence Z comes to 0.787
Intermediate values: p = 6.12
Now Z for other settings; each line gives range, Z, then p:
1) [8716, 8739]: 0.799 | 6.30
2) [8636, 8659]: 0.788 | 6.14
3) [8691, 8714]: 0.802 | 6.33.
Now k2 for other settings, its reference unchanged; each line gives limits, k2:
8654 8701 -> -3.9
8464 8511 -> 0.1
